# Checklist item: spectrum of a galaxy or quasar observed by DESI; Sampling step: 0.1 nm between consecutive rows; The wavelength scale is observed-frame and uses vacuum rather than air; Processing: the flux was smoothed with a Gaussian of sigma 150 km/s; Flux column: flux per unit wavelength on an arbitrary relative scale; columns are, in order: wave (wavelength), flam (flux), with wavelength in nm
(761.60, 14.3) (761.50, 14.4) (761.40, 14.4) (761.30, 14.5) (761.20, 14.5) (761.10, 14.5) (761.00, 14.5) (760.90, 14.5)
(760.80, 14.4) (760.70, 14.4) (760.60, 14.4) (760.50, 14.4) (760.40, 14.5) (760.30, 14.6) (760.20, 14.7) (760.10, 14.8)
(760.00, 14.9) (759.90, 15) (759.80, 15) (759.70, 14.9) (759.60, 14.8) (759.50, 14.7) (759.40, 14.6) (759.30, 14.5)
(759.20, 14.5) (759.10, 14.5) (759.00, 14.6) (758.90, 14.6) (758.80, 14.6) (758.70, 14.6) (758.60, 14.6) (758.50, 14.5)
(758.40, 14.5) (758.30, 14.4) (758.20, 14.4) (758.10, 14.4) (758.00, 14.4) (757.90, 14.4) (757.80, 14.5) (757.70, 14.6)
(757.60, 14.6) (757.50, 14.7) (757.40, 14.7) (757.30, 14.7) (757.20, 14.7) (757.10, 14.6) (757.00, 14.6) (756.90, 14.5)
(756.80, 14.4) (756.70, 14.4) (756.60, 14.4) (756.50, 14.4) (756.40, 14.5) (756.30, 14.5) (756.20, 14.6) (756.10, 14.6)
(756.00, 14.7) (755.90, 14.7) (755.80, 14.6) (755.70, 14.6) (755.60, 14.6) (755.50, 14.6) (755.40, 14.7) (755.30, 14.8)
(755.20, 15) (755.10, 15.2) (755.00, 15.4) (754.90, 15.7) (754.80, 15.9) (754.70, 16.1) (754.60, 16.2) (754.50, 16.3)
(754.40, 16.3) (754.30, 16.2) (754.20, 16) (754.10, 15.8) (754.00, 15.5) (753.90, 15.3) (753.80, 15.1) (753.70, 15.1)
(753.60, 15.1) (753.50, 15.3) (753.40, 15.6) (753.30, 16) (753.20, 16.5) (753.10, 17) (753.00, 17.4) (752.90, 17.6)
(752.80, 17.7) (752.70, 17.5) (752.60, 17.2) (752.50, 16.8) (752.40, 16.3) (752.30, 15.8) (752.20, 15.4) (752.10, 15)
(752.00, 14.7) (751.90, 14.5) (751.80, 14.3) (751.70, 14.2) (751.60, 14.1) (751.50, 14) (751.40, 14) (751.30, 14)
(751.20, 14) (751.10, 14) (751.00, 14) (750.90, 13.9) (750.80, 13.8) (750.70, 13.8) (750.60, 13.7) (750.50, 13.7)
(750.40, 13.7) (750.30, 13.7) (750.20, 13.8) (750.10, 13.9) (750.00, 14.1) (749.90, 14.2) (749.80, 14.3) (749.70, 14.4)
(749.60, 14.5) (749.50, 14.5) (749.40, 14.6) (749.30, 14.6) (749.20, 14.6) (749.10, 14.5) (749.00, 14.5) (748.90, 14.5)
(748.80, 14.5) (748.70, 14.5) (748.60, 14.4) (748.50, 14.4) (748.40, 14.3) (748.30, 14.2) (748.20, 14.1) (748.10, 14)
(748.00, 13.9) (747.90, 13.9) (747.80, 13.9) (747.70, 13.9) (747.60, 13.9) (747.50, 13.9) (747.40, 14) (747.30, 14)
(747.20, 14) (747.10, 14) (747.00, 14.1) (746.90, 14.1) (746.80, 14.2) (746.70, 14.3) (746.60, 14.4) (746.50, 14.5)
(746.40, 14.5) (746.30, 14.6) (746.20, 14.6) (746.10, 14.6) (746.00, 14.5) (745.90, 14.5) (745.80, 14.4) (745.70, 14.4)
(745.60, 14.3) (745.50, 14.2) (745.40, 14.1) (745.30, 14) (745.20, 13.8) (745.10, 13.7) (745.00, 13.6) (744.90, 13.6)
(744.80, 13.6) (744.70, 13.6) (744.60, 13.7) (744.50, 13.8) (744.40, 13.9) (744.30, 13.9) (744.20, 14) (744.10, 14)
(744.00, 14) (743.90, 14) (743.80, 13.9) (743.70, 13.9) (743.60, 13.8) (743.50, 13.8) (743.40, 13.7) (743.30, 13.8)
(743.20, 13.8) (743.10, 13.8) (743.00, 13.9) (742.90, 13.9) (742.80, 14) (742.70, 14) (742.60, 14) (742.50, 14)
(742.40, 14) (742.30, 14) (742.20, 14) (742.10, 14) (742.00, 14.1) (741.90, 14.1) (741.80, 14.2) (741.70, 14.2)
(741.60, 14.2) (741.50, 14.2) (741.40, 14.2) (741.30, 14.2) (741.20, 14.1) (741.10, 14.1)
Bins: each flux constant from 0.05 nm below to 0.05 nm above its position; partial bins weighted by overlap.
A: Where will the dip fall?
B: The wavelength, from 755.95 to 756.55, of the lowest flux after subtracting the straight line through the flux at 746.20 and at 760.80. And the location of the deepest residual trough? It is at 756.50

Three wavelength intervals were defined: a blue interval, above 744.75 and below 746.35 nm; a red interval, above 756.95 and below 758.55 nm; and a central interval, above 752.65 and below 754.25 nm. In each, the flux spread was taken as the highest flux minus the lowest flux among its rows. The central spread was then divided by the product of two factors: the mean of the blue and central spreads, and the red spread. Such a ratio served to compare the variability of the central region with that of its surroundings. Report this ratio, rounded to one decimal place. 4.8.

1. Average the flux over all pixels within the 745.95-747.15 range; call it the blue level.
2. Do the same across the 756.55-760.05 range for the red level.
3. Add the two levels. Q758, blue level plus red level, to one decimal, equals 29.0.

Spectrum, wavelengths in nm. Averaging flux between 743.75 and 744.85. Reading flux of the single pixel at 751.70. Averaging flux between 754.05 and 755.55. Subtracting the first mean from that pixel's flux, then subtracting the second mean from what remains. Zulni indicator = -15.3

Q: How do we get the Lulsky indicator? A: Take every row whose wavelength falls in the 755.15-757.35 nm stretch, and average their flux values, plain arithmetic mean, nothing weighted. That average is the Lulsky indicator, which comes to 14.6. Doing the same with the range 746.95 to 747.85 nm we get 14.0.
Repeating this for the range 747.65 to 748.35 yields 14.0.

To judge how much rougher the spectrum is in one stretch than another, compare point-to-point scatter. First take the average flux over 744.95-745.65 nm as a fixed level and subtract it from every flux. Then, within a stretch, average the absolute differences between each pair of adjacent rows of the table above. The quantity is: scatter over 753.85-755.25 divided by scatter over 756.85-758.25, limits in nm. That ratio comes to 4.6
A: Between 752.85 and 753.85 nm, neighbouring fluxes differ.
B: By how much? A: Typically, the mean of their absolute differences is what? 0.28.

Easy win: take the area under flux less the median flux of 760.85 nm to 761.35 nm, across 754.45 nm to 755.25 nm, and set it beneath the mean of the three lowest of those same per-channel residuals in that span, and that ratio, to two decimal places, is 0.71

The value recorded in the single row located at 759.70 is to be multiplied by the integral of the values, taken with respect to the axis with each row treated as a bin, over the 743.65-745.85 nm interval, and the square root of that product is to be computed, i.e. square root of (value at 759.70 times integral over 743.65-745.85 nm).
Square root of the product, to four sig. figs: 21.37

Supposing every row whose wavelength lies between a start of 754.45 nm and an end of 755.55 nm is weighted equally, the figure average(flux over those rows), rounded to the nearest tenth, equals 15.4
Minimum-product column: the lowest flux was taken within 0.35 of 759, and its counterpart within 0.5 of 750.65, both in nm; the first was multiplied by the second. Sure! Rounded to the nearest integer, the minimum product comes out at 199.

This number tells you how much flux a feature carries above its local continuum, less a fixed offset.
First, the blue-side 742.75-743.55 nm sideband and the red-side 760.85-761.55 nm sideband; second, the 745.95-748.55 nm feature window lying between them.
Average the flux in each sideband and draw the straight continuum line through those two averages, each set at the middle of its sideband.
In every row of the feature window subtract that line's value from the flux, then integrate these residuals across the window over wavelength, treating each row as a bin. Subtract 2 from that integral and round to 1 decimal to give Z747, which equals -1.5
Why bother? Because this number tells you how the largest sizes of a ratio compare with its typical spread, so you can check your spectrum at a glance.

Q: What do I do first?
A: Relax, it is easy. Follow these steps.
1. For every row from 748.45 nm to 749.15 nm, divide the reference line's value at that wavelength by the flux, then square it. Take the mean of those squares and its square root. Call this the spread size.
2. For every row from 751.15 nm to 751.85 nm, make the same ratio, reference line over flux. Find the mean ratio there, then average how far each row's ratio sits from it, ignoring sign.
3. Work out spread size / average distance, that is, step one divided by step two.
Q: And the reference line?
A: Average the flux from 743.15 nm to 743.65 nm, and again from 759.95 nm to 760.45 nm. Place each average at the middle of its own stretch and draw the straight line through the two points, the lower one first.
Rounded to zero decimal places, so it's 154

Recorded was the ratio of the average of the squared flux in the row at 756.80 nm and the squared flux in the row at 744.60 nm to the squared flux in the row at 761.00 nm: 0.94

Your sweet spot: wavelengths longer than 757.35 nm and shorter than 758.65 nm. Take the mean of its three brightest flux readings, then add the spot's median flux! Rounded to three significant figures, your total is 29.2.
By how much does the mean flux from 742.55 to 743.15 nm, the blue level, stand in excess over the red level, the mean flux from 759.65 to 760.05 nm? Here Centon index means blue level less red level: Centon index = -1.0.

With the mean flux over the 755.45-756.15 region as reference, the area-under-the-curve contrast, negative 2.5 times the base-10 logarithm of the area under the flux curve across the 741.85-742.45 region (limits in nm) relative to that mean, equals 0.60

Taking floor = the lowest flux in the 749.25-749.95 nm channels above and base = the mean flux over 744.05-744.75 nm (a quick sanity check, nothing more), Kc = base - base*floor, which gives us -183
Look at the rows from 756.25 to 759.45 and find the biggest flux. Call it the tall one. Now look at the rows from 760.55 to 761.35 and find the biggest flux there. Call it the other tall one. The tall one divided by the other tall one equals 1.01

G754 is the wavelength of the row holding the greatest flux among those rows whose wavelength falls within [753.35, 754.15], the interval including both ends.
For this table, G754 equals 754.10 nm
